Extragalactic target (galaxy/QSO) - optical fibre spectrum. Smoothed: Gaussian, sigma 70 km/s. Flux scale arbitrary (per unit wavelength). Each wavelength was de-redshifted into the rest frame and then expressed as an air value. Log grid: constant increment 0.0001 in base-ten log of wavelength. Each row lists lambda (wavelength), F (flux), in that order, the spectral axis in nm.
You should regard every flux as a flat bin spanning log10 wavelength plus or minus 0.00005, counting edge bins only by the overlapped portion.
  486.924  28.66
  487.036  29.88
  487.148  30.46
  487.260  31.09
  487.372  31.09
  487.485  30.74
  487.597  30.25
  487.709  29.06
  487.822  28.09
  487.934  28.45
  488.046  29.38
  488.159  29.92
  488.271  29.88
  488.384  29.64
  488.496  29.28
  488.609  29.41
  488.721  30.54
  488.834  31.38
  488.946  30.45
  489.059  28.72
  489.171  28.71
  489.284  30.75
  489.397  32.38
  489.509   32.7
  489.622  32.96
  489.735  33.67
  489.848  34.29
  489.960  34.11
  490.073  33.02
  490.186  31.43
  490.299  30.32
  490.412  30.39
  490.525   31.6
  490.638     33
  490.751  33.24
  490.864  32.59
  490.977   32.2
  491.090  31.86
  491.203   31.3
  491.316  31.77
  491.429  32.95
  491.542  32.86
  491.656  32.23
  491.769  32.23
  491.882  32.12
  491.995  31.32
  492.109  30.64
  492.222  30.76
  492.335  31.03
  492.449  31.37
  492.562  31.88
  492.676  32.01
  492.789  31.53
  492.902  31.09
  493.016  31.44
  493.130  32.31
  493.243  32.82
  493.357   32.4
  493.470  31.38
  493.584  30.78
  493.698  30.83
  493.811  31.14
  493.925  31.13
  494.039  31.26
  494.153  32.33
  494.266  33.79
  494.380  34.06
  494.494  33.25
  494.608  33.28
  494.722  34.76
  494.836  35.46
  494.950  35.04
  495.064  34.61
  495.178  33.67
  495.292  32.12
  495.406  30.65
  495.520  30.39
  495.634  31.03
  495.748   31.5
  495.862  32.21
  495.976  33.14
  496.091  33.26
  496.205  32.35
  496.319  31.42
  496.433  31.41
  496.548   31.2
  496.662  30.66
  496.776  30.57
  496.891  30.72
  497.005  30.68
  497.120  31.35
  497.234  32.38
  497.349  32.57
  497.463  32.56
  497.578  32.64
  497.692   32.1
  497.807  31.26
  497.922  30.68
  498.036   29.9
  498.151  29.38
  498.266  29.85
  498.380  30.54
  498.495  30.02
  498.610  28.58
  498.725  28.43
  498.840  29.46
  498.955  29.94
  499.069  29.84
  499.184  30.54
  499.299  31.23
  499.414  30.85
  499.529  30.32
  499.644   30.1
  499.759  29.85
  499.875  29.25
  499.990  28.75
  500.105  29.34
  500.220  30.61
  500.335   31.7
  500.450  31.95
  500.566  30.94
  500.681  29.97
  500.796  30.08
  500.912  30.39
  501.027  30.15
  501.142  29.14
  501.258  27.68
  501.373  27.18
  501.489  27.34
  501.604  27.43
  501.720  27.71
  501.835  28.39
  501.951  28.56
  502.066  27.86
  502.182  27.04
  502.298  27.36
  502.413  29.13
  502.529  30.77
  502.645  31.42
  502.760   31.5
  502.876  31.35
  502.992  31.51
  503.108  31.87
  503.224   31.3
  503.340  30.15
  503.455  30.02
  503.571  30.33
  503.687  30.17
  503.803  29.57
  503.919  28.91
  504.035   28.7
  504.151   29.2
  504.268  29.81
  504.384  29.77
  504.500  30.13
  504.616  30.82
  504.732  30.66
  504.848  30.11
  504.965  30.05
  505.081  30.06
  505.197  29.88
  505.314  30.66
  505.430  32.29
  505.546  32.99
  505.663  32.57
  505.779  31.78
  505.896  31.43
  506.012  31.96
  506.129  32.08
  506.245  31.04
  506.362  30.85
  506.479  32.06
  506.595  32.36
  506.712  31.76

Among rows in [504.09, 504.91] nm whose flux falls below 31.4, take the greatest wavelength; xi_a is 504.848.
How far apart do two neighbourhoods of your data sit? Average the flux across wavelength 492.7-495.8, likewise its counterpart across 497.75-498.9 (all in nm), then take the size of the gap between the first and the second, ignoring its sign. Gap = 2.6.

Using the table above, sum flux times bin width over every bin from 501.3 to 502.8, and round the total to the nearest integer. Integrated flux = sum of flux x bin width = 43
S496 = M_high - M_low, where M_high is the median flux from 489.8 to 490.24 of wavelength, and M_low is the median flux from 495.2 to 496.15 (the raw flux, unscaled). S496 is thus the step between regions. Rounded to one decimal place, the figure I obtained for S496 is 1.8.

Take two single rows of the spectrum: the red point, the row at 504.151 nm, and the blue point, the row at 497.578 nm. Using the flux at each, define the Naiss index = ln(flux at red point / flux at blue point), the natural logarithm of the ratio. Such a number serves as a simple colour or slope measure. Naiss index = -0.11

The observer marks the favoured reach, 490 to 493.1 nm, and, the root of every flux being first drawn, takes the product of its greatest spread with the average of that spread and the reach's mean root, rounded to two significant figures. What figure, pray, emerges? 0.76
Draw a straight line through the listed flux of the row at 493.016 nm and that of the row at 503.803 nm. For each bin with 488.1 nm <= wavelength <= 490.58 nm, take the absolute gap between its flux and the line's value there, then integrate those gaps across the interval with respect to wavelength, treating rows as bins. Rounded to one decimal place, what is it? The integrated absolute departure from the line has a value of 4.3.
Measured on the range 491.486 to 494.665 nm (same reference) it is 2.5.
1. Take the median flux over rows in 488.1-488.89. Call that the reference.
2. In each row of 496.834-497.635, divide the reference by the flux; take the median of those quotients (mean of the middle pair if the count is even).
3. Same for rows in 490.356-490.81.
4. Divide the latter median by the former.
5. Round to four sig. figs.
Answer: 1.003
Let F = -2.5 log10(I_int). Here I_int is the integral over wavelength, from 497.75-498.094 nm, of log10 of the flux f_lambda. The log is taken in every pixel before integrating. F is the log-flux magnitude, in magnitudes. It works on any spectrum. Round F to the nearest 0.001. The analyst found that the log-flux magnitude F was 0.729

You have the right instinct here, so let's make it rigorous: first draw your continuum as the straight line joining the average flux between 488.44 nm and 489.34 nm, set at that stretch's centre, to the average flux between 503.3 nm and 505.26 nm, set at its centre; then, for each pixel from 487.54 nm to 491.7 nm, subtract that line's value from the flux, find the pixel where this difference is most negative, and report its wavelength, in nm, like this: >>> 487.822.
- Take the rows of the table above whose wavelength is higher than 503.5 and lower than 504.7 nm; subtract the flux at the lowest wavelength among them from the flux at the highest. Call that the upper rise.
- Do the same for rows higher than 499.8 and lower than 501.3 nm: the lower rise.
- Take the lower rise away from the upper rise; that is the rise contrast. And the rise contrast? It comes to 2.1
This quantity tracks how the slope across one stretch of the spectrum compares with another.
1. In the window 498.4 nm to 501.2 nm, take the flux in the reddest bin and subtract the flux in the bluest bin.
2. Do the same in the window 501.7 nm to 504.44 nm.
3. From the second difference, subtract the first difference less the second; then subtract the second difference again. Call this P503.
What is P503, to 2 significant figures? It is 2.9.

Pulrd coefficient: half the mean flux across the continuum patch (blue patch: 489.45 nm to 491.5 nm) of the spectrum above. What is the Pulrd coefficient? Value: 16.2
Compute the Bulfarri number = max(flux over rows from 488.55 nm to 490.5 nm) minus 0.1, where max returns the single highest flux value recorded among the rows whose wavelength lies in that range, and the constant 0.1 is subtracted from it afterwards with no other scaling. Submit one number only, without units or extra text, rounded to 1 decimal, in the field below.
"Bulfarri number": 34.2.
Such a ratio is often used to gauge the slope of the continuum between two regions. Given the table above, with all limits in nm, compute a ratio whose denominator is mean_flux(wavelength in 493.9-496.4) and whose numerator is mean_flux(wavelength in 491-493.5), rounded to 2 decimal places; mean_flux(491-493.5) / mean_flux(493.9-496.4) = 0.97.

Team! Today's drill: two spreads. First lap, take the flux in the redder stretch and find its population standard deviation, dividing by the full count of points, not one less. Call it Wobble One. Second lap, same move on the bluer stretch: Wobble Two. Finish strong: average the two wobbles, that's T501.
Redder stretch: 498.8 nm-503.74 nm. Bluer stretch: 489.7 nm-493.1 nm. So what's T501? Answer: 1.212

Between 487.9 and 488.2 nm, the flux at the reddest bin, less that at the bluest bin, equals 1.5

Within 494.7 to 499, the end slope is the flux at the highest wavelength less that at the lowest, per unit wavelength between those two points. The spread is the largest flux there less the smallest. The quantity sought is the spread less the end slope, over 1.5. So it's 5.4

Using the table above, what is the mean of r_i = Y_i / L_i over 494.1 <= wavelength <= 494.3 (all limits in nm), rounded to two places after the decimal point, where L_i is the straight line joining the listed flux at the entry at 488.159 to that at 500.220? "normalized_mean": 1.09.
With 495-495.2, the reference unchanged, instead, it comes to 1.13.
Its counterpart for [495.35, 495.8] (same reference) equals 1.02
